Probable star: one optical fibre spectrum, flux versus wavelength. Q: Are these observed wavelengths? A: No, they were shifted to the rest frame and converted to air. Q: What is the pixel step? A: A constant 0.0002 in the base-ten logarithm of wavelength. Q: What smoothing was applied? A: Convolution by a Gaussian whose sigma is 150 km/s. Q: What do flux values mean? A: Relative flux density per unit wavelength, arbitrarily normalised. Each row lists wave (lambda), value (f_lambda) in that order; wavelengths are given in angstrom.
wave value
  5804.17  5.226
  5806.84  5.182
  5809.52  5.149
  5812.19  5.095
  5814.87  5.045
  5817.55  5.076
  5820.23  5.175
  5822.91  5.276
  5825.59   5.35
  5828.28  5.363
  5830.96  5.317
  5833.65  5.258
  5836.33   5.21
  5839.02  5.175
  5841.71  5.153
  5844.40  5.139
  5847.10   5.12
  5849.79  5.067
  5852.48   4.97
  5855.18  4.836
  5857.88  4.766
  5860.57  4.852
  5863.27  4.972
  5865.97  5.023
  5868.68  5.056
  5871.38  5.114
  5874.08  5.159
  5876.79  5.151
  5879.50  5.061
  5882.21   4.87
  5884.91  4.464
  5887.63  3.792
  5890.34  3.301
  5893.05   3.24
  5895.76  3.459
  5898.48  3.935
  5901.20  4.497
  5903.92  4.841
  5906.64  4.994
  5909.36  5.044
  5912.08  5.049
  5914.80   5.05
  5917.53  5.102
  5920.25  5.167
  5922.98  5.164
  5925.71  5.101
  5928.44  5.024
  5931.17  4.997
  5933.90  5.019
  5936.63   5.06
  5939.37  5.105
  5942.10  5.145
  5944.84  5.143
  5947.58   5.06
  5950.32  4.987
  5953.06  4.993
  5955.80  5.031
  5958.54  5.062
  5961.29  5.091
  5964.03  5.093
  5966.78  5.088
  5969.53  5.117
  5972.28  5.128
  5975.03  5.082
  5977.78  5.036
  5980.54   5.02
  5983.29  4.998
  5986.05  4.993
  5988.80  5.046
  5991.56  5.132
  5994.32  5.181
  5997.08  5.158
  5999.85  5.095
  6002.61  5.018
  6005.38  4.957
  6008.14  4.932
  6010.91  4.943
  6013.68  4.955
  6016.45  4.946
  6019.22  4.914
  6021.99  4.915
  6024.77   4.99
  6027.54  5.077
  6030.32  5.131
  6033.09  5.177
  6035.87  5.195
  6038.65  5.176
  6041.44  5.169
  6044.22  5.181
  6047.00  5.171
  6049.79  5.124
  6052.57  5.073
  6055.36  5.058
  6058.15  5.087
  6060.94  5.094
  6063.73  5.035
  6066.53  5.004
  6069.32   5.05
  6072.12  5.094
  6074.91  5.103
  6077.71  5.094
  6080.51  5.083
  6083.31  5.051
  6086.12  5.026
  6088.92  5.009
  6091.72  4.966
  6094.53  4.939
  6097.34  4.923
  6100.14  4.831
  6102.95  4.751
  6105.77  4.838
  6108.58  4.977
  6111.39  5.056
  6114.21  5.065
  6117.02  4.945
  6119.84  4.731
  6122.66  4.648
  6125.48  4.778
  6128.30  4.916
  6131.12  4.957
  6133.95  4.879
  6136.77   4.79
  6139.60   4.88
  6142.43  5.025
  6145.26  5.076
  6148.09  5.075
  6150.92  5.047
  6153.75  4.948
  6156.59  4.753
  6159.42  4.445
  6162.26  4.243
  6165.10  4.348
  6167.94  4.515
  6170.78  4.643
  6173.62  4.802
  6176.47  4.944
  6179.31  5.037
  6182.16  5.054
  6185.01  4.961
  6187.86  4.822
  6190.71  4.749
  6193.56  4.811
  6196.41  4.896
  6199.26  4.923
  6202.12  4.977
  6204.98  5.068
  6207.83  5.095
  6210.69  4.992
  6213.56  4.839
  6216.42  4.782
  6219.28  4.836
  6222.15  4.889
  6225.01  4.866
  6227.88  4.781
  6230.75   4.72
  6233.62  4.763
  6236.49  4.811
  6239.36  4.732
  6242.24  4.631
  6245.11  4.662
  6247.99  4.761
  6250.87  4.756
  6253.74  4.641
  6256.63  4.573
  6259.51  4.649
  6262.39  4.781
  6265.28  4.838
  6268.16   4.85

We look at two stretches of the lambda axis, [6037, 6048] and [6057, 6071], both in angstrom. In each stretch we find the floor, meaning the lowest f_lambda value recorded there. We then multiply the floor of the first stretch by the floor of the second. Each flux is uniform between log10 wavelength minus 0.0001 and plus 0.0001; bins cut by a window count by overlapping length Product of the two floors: 25.9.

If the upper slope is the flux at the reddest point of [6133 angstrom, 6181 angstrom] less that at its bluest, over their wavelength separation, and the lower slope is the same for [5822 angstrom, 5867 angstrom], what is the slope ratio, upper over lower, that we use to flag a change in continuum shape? -0.6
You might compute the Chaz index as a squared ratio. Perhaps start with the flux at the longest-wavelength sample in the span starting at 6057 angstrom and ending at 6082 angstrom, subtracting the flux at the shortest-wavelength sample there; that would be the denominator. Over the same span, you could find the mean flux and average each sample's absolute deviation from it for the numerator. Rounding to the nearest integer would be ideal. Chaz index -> 49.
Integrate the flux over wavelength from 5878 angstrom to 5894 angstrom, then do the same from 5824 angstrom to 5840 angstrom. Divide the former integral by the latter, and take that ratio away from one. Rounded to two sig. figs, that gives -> 0.21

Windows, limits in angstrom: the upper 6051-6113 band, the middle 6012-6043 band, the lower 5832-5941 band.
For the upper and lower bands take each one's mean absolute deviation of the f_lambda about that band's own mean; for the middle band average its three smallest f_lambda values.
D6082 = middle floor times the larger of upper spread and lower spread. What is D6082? 1.8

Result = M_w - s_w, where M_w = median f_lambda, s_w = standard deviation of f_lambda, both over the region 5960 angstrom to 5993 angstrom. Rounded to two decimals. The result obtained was 5.04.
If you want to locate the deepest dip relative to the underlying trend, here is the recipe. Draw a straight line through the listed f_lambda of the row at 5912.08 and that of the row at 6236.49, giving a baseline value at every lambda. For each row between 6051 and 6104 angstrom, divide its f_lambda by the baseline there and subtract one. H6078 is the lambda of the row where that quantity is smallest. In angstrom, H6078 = 6102.95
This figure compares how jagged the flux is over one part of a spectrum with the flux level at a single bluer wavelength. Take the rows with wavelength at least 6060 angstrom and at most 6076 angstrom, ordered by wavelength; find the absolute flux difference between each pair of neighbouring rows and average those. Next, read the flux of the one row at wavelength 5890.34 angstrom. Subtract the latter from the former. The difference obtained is -3.3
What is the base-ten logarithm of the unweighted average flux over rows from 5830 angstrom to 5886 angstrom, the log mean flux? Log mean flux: 0.702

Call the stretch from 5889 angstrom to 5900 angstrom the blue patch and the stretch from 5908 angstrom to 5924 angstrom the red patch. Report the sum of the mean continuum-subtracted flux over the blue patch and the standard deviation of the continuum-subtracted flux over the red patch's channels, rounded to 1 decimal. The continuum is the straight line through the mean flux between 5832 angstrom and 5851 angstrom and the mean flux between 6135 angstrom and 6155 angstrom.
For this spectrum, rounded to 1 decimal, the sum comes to -1.6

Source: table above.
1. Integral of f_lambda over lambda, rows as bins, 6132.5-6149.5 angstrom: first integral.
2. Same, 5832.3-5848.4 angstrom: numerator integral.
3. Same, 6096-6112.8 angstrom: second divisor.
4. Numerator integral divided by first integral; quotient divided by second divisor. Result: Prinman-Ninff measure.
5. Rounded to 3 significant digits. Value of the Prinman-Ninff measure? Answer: 0.0120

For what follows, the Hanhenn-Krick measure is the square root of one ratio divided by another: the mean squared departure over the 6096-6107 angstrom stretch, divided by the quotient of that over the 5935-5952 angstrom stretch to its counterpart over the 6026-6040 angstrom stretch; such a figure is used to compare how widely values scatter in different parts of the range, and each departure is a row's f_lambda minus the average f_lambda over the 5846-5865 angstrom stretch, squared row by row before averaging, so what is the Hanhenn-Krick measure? 0.17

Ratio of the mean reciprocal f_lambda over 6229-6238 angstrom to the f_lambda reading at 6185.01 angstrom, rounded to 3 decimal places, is 0.042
